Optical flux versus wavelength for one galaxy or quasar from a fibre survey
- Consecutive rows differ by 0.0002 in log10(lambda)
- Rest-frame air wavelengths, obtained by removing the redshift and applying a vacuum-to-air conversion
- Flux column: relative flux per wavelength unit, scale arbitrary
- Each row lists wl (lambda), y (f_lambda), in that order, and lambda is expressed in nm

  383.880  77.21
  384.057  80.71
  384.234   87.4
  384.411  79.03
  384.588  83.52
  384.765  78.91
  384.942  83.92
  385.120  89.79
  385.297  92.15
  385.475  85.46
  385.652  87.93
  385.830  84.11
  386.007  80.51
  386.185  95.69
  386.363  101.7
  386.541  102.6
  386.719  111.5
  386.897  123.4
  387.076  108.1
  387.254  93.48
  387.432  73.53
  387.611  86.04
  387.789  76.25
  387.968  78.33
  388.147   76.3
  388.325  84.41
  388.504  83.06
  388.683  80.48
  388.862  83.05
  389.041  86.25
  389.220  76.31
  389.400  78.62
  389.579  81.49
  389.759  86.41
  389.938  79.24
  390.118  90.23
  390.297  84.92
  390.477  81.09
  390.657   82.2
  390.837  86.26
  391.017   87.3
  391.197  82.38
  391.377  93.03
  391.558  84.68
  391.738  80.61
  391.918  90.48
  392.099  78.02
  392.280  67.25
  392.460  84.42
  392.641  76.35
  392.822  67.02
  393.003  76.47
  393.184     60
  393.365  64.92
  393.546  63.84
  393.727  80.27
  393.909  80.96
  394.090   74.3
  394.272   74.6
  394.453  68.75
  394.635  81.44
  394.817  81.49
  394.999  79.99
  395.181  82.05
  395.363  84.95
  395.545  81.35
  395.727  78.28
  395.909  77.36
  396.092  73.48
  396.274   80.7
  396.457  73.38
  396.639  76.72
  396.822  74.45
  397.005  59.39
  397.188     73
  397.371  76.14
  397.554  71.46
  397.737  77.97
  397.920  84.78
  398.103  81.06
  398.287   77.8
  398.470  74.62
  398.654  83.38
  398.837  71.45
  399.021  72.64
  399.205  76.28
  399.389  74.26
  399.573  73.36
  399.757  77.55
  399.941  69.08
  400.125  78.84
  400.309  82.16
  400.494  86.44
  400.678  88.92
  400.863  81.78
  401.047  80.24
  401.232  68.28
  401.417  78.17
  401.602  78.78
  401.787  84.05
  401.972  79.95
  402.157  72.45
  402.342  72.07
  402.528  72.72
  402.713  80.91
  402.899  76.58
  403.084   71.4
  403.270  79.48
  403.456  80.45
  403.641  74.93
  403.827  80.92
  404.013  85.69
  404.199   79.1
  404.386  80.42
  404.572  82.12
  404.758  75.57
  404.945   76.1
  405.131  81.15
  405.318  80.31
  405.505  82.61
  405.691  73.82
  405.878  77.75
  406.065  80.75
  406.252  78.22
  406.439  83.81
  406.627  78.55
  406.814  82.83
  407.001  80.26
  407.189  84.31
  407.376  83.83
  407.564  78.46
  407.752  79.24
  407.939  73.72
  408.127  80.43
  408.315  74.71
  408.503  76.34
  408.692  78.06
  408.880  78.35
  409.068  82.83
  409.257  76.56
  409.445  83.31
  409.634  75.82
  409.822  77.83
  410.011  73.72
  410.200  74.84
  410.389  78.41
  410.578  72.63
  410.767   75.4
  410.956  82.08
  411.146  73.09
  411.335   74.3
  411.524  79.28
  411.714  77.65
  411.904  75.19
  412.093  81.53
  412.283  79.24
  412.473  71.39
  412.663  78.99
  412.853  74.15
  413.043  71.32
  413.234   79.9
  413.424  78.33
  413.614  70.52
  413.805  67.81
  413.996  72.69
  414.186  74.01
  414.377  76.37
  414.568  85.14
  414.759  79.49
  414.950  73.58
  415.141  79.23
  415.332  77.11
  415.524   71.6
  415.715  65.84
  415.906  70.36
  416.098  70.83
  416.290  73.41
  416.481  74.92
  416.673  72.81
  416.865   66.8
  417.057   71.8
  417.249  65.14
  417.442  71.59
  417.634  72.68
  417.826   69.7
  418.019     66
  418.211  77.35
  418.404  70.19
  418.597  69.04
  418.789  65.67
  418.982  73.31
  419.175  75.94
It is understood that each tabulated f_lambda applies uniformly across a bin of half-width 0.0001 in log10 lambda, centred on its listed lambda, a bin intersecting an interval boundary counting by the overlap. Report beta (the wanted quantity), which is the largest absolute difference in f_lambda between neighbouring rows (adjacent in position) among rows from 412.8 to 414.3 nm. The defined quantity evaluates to 8.6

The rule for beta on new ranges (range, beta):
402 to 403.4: 8.2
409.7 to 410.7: 5.8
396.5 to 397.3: 15.1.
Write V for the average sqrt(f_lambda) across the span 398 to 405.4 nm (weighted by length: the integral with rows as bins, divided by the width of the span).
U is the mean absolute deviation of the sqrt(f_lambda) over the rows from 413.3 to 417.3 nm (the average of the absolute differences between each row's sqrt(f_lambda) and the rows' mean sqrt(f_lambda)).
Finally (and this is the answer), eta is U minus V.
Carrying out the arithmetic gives -8.61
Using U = 0.22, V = 8.83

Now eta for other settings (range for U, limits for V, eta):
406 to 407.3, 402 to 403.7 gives -8.59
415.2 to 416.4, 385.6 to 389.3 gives -9.27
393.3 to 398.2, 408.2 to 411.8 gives -8.49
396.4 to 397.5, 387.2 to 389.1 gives -8.77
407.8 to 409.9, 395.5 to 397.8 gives -8.50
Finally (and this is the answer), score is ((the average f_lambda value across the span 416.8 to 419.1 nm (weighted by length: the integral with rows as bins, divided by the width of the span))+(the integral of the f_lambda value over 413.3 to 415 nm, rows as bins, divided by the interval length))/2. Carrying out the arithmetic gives 73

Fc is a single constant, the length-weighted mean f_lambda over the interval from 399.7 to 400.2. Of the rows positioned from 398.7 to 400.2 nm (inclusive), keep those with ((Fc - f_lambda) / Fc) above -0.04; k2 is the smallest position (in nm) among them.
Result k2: 398.837 nm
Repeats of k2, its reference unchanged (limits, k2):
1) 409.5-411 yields 409.634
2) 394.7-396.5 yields 395.909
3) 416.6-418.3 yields 416.673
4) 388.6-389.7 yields 389.220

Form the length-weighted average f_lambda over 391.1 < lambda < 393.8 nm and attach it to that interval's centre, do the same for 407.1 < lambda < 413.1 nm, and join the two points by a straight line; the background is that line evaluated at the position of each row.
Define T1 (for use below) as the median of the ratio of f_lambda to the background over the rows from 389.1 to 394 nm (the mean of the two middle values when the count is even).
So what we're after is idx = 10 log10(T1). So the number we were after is 0.23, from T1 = 1.06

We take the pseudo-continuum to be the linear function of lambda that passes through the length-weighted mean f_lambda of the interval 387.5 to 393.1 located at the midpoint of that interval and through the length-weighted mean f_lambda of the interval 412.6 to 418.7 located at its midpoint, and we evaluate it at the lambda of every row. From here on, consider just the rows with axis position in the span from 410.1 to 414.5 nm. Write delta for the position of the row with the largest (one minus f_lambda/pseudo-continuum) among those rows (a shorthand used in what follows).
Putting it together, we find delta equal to 413.805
